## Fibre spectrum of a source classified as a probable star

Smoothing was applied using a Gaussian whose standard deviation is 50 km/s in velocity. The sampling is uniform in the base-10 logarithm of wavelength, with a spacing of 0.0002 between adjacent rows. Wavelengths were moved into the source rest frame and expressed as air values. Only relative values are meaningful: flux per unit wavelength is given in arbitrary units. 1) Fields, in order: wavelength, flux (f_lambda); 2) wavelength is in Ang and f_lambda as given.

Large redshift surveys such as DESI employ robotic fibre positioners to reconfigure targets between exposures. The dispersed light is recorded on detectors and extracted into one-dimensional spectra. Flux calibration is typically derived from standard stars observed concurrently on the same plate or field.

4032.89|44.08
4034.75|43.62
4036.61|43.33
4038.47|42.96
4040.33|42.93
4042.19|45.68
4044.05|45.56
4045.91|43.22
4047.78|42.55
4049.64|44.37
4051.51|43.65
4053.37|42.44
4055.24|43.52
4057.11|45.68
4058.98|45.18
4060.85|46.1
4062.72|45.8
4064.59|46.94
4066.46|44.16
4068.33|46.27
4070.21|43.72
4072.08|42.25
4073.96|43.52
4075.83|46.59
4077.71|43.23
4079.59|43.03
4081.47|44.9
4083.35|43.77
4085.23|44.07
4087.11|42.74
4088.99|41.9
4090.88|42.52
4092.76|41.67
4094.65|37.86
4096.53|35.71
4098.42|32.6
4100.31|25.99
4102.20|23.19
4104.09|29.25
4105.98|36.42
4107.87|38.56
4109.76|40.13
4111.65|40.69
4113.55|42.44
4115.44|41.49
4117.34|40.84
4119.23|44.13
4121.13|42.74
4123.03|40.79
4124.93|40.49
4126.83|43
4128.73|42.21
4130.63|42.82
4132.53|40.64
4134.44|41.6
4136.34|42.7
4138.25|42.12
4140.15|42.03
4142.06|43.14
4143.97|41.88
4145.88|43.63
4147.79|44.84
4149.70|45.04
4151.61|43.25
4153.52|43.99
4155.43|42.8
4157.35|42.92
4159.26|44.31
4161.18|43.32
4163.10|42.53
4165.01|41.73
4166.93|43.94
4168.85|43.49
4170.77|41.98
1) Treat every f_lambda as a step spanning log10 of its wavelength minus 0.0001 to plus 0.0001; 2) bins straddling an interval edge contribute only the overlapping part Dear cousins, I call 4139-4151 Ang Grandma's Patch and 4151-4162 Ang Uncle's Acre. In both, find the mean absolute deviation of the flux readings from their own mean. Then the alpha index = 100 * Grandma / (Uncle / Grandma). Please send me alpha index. 242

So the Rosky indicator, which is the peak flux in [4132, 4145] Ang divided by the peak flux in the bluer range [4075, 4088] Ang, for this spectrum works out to 0.93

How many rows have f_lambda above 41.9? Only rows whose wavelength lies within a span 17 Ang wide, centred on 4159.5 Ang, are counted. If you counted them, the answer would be 8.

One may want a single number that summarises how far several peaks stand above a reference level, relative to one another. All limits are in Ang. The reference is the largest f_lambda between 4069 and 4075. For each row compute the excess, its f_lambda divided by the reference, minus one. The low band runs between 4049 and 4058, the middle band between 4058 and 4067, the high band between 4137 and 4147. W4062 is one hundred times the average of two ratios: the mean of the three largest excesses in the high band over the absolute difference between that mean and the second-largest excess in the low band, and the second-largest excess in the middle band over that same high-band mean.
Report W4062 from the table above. -184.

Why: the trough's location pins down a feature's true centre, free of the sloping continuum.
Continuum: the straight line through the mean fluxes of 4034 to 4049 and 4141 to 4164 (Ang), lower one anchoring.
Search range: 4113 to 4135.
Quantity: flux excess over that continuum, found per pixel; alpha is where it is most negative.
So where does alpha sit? 4124.93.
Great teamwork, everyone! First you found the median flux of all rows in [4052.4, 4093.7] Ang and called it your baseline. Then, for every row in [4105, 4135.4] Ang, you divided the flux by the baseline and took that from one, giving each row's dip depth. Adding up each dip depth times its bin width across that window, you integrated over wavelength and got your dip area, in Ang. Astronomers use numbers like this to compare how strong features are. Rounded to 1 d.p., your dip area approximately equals 1.8 Ang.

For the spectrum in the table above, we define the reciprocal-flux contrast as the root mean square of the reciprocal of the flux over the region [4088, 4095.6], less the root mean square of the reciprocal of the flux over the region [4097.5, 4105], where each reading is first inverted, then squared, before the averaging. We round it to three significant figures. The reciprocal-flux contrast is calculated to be -0.0124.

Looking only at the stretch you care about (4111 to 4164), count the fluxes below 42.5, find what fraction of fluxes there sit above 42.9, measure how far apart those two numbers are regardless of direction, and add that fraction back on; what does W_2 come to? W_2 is 12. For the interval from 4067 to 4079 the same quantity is 1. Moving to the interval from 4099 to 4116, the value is 9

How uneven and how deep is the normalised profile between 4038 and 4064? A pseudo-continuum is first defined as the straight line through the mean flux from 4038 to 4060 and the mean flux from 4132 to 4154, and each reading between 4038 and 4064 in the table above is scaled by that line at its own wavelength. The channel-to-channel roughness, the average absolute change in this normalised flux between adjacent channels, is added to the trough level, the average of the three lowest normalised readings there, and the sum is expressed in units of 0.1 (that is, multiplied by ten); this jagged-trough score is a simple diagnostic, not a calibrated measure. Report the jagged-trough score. 9.9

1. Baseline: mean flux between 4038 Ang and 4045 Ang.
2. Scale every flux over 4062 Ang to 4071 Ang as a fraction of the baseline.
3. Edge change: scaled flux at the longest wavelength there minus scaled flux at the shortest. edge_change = -0.05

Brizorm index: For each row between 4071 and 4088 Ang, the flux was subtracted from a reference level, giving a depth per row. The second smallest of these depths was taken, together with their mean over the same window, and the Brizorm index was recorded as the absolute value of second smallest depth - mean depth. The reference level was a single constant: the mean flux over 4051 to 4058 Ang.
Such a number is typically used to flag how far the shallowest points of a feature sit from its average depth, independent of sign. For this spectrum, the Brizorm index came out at 1.1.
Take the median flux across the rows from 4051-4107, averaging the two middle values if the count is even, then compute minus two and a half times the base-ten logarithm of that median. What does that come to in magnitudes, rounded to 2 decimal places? -4.09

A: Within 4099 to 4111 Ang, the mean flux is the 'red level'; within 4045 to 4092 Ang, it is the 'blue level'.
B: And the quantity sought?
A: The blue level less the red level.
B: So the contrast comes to 12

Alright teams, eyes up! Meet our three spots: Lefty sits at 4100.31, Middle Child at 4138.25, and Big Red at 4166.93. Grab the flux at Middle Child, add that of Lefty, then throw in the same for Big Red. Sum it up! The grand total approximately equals 112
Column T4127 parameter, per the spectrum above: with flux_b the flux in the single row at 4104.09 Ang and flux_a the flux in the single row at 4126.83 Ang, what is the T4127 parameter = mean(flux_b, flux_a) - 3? 33.1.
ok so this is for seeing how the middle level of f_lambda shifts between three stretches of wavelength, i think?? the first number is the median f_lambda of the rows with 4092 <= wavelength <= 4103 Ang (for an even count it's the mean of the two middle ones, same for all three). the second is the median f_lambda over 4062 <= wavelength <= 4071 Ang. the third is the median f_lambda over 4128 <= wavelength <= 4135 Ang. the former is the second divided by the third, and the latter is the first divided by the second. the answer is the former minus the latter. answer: 0.347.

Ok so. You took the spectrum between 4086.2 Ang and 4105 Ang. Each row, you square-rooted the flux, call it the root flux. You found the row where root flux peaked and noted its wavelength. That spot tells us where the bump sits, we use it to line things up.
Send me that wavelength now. 4087.11 Ang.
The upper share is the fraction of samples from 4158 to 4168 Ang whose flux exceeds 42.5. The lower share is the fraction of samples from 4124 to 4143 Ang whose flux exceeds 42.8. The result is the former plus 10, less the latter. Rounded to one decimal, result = 10.5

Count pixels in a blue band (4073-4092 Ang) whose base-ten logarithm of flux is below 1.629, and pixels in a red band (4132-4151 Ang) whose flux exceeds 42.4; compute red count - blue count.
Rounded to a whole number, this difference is 3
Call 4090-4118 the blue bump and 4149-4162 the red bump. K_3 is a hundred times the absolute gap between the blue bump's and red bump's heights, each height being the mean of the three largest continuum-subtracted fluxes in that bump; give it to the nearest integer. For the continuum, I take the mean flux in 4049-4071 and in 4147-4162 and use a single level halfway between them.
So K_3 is 224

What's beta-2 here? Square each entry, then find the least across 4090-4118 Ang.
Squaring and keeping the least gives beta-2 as 538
